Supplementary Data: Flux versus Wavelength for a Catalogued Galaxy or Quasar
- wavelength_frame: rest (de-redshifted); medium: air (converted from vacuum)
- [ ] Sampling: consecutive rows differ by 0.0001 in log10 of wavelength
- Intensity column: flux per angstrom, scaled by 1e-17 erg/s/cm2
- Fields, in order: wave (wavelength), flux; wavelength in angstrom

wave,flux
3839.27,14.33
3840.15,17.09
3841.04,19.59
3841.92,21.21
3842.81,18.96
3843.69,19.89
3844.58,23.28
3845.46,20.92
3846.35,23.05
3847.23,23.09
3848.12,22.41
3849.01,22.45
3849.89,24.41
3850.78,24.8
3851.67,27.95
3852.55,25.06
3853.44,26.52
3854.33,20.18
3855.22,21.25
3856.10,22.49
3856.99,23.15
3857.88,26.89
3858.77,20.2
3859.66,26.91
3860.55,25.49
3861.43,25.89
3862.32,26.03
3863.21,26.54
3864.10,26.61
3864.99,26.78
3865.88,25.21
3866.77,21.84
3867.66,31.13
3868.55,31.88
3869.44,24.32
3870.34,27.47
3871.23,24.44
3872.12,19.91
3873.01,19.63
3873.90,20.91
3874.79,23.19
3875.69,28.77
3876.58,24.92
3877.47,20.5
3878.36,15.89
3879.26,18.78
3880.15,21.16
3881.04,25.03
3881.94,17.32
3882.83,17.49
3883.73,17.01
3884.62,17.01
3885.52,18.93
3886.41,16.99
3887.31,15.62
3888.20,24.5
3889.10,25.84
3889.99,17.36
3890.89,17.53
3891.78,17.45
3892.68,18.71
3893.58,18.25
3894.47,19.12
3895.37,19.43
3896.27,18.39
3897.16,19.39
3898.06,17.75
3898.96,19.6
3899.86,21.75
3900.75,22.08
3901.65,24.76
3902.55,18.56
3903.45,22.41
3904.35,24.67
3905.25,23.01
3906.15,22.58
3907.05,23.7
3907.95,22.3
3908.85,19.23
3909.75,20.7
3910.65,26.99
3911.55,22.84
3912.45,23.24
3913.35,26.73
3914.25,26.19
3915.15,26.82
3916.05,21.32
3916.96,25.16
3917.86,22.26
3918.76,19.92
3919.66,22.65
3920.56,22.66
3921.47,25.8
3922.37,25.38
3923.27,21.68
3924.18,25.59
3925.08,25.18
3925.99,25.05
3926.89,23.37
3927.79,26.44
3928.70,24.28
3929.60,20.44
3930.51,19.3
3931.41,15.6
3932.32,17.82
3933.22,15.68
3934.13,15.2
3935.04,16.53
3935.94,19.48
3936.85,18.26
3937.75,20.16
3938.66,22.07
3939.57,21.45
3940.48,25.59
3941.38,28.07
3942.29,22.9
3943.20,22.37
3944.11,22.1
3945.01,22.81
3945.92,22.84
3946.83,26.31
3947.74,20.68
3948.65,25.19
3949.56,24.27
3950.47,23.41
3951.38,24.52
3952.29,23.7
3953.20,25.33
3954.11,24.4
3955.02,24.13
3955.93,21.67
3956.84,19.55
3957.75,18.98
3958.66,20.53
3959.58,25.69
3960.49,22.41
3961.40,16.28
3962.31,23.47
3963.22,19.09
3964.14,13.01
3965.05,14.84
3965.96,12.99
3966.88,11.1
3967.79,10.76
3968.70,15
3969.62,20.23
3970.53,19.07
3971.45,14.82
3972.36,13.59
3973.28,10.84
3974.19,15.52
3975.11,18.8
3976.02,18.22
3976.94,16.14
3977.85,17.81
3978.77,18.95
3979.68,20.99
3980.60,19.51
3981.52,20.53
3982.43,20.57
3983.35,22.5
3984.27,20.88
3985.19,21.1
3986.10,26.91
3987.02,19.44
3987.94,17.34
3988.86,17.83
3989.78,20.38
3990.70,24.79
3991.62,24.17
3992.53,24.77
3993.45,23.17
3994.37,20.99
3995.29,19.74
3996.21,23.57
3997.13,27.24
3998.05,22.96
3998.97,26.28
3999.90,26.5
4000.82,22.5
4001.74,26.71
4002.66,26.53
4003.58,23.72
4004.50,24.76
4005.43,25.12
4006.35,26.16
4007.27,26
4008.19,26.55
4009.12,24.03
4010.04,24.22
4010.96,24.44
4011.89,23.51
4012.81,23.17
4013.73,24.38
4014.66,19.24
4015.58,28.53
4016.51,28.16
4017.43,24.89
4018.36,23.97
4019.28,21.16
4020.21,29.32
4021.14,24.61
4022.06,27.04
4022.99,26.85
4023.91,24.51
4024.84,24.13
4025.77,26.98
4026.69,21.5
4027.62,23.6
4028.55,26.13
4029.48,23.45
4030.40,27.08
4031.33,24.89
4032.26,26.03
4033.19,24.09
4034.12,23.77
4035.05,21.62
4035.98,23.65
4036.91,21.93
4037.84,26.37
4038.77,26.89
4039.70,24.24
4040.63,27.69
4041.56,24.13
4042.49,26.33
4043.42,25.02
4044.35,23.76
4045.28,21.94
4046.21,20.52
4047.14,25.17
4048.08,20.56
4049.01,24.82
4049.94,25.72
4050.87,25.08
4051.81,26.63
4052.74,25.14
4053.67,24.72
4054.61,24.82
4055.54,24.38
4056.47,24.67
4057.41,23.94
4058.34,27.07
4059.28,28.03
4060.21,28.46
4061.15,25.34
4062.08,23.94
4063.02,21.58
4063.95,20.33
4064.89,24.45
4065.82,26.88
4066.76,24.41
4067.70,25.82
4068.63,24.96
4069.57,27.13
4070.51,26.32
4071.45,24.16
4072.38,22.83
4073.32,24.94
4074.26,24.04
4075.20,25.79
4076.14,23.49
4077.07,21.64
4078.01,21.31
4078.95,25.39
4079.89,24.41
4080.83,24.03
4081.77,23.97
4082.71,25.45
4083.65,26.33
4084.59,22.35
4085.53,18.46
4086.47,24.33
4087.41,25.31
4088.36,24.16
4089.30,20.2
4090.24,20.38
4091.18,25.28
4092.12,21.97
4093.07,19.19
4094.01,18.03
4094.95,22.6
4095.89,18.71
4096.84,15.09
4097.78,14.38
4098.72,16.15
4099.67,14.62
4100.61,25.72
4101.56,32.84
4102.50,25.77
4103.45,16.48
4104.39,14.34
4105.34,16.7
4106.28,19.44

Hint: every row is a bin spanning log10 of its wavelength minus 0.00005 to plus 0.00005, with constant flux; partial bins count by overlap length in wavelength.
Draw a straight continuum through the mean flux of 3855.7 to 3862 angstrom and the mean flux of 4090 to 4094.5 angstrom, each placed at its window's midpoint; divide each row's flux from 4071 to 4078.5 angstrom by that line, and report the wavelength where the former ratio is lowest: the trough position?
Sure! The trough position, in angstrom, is 4078.01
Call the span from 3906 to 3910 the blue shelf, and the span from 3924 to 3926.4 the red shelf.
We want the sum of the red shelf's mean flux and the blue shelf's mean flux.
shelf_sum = 47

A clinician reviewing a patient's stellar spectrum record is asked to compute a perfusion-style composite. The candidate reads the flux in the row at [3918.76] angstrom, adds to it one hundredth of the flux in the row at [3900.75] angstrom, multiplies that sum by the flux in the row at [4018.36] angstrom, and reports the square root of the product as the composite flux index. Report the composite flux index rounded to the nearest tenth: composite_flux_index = 22.0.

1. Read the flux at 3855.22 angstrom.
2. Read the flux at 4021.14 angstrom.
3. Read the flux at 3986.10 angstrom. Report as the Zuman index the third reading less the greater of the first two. 2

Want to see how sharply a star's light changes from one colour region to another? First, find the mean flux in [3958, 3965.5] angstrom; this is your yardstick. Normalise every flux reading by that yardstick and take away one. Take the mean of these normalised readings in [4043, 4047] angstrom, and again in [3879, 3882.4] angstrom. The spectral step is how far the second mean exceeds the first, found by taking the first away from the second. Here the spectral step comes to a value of -0.12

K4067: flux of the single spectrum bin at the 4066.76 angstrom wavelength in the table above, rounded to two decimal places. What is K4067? 24.41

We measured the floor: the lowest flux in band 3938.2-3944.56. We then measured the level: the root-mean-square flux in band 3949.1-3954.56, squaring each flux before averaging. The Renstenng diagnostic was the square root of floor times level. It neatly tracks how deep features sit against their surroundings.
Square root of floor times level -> 23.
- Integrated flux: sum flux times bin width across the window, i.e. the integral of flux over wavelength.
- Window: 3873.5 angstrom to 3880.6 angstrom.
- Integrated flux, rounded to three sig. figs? 155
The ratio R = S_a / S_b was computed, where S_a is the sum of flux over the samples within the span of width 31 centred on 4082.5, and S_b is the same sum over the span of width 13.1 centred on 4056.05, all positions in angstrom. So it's 2.1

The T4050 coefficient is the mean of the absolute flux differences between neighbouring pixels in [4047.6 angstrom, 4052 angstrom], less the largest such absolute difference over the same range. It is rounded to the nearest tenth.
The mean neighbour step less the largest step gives -2.4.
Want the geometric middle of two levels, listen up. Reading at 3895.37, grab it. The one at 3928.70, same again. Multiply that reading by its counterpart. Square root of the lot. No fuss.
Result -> 22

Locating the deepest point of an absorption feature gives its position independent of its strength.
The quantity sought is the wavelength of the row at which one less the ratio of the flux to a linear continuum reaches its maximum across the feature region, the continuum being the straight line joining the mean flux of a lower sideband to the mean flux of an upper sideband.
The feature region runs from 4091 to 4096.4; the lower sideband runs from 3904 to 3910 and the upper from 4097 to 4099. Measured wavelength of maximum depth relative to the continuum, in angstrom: 4094.01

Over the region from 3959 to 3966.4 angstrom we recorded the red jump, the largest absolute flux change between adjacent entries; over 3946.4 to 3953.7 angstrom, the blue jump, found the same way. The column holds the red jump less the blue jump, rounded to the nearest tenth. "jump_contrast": 1.6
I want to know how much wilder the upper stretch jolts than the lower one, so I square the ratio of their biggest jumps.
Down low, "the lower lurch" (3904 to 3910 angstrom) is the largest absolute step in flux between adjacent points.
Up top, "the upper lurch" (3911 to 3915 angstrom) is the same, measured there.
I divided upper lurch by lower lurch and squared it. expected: 1.3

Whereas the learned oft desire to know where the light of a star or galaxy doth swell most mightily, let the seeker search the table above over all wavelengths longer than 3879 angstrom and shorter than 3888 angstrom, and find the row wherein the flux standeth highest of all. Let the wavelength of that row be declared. 3881.04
